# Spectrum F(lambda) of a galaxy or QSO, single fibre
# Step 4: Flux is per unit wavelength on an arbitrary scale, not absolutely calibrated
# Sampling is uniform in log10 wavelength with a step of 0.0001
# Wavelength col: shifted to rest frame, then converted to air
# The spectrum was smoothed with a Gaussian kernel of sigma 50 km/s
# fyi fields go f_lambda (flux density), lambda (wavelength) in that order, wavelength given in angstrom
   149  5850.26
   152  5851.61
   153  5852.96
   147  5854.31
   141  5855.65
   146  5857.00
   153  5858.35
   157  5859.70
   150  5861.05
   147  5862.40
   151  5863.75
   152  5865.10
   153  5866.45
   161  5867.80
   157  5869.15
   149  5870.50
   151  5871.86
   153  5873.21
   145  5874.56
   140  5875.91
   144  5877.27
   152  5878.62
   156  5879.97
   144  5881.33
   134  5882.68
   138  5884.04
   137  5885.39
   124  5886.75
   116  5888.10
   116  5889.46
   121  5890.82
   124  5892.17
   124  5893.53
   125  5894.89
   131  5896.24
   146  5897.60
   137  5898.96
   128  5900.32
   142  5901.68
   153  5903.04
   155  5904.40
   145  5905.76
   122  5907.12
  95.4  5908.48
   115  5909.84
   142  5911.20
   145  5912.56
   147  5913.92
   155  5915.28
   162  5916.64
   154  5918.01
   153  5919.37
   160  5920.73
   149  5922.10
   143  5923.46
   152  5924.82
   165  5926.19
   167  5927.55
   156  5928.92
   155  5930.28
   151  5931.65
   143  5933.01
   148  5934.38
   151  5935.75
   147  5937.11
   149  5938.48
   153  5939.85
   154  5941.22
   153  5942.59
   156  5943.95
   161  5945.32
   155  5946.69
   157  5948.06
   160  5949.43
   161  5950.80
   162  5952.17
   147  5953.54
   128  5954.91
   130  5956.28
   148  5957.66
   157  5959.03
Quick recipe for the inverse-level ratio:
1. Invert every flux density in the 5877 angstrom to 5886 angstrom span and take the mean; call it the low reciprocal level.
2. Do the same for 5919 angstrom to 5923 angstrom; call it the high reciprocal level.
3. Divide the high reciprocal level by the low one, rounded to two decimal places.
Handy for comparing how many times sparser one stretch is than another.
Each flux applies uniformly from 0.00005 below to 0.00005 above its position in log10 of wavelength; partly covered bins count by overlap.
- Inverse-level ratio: 0.93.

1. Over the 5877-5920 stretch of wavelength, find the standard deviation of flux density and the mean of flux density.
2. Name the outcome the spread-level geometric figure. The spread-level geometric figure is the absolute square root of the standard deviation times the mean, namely 46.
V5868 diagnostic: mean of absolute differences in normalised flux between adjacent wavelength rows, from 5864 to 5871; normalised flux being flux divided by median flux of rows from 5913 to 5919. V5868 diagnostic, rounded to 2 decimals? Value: 0.03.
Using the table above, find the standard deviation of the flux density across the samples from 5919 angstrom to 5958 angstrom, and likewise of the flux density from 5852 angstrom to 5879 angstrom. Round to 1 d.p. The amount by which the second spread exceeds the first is -3.5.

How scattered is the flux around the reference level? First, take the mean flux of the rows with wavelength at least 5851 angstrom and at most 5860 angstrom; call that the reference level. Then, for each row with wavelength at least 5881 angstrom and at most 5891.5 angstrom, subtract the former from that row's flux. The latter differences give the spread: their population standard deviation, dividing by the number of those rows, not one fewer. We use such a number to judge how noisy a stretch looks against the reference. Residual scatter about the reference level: 10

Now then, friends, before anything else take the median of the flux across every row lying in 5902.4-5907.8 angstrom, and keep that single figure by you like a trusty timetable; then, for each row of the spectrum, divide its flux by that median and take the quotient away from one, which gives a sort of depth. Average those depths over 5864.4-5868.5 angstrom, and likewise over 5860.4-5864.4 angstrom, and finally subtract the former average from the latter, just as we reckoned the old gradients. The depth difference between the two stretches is 0.04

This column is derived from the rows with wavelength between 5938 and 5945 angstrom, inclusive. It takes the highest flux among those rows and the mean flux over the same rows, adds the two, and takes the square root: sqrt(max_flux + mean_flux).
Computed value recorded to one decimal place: 17.6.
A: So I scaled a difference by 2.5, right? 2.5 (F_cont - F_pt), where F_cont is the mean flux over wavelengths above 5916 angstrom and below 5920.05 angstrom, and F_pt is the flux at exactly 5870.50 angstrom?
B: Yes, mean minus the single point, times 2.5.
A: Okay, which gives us 18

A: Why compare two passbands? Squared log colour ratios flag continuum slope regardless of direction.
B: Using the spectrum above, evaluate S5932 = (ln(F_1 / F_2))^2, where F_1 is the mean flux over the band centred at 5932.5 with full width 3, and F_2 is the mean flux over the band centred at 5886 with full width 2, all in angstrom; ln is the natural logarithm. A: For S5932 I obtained 0.014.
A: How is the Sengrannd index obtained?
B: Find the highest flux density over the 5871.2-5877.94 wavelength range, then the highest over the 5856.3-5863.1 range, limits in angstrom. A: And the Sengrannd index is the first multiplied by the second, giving 24021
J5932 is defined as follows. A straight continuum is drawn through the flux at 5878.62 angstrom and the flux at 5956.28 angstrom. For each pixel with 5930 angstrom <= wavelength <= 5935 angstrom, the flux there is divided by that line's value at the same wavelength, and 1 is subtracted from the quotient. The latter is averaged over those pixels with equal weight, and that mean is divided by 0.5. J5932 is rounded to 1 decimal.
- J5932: 0.2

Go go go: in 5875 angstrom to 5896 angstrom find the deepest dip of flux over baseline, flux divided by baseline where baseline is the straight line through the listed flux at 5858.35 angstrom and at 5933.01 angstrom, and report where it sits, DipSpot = 5888.10 angstrom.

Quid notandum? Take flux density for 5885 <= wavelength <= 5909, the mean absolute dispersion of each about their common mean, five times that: 59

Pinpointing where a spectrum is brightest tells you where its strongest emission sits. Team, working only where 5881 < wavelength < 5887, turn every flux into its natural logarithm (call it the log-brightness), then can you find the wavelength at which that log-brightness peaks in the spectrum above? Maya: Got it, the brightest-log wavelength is 5881.33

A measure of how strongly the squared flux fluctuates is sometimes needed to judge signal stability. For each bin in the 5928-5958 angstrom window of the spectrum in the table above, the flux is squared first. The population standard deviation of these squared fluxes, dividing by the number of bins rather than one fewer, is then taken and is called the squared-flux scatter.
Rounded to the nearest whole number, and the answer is 2504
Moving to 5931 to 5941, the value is 901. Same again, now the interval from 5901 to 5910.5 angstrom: 5225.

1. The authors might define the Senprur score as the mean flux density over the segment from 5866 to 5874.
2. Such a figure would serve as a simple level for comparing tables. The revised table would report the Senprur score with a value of 154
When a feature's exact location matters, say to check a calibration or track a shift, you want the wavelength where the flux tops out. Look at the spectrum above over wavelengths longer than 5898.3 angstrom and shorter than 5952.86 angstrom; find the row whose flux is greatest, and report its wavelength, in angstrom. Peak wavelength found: 5927.55 angstrom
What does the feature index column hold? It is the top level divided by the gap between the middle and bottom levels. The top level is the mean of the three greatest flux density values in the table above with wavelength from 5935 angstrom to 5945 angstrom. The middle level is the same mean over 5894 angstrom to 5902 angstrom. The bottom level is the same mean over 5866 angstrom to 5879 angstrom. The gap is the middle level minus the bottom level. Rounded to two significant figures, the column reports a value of -10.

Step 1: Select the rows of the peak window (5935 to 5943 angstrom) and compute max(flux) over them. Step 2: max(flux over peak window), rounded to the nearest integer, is 154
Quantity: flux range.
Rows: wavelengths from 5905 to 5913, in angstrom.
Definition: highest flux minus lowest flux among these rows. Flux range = 50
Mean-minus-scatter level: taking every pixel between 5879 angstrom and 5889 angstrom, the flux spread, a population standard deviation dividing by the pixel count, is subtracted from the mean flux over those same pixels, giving 124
